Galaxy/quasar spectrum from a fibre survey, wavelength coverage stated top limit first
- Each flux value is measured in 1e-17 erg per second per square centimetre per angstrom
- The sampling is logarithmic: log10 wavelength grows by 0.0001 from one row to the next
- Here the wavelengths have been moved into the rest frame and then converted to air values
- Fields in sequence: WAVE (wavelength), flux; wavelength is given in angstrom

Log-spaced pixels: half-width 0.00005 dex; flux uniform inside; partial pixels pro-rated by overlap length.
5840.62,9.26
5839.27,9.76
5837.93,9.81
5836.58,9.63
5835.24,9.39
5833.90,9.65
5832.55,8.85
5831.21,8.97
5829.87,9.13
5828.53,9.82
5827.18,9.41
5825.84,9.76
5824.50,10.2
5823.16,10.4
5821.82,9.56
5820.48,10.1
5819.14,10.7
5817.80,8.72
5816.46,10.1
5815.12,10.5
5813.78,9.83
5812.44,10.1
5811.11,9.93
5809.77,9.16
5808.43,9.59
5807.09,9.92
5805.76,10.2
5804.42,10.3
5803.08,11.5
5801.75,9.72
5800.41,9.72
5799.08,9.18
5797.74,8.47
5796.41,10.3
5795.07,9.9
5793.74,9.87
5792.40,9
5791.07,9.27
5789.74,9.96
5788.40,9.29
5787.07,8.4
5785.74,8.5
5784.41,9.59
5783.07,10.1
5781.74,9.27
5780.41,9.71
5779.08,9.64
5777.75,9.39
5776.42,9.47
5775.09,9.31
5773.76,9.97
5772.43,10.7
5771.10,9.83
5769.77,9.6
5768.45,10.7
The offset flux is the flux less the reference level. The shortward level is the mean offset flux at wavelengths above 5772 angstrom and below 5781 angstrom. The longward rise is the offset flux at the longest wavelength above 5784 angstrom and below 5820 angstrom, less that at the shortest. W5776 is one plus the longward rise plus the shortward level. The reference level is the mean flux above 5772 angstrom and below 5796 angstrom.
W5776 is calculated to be 2.3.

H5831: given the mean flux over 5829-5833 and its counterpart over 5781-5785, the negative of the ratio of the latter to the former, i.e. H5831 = -1.07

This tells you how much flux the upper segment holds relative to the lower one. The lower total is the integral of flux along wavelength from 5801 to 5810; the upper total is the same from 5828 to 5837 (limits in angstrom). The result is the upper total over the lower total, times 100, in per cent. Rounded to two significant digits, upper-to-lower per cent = 93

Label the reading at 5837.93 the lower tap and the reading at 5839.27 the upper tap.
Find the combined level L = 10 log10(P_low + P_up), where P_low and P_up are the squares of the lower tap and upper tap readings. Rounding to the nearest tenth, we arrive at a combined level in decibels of 22.8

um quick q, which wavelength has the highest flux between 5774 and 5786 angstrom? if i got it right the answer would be 5783.07 angstrom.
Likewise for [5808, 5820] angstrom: 5819.14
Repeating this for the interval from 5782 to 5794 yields 5783.07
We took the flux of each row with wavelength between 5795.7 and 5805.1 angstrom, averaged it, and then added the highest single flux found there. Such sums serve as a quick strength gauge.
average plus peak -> 21.4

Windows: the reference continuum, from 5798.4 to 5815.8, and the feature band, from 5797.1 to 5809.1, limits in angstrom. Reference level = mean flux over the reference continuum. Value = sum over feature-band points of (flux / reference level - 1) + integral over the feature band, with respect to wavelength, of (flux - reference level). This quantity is -2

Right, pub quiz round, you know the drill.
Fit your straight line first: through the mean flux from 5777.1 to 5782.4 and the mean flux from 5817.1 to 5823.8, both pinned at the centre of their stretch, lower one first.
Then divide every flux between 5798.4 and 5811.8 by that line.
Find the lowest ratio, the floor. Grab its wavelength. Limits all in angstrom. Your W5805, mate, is 5809.77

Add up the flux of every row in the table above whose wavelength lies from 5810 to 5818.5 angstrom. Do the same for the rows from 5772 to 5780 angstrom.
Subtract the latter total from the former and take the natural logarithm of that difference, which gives -0.4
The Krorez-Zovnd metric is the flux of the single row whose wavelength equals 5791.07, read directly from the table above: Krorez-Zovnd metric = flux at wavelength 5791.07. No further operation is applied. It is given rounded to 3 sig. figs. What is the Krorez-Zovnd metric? 9.27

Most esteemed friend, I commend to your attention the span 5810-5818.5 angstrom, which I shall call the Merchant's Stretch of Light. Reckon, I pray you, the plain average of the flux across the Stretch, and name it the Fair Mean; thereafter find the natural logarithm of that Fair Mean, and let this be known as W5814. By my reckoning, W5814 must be 2.29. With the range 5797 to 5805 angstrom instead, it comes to 2.28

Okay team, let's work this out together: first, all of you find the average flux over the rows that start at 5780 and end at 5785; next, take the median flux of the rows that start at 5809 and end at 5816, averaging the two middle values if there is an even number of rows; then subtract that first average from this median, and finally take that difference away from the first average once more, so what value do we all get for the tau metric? 9.4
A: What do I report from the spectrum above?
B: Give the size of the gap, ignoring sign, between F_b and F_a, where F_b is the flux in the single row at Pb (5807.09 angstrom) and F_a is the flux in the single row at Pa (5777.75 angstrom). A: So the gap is 0.5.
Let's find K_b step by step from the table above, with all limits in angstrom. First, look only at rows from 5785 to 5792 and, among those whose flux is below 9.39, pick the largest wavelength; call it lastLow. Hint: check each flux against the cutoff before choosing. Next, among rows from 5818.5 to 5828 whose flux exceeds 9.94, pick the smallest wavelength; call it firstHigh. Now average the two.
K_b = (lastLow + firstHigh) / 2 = 5805.1 angstrom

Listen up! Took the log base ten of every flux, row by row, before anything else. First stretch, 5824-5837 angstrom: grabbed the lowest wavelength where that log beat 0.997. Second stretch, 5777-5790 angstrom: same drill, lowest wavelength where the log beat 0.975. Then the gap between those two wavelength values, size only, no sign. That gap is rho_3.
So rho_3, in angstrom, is 45.4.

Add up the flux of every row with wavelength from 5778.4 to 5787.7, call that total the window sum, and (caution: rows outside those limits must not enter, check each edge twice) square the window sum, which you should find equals 4252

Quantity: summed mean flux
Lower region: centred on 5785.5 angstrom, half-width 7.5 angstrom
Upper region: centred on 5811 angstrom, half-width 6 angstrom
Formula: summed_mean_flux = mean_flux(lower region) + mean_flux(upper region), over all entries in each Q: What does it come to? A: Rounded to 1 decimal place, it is 19.3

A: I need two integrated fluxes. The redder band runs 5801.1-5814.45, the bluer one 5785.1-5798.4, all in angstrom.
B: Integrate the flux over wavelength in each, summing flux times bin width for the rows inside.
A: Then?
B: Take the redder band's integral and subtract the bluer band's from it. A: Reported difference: 10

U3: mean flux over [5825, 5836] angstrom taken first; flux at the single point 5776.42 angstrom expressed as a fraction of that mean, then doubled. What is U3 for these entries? 2.02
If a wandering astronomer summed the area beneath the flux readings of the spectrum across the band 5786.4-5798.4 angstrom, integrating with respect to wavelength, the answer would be 112.6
